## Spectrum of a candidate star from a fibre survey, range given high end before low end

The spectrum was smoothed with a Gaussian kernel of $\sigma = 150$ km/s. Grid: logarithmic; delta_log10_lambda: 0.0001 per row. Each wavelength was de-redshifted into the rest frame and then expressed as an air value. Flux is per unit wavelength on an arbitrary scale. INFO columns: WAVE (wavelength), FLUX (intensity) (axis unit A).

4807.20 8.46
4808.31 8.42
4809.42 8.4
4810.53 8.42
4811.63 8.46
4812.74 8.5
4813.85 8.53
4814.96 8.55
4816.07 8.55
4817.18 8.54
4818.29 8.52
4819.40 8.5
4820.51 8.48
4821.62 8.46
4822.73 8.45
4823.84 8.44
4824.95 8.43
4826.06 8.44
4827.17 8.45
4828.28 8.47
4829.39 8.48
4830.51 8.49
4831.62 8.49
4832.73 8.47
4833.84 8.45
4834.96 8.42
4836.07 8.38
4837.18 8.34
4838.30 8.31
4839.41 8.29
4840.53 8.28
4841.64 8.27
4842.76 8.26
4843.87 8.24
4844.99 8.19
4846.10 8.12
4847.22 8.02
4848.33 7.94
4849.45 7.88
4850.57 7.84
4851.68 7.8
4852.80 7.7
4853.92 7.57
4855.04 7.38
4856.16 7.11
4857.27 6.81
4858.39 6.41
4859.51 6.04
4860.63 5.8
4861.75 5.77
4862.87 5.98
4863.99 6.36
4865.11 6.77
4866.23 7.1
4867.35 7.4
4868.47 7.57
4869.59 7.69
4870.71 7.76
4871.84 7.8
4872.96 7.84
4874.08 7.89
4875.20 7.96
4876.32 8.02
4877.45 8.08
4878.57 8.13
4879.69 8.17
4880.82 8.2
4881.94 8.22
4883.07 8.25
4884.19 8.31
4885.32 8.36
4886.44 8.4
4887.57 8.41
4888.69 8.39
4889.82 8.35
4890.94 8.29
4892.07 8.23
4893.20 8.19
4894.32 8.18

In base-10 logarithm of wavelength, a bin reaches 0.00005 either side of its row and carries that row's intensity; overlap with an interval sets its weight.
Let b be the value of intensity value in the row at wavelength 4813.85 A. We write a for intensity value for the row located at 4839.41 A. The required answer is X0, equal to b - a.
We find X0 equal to 0.24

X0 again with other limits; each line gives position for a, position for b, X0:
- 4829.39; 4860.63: -2.68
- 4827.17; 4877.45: -0.37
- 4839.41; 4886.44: 0.11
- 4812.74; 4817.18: 0.04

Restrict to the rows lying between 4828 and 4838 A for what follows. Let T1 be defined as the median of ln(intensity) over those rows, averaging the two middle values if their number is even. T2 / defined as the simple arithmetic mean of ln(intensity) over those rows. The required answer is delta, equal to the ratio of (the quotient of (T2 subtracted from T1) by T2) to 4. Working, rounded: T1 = 2.14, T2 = 2.13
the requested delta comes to 0.0004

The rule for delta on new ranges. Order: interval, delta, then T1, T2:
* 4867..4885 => 0.0006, 2.08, 2.07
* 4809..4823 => 0.0001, 2.14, 2.14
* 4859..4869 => -0.0029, 1.85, 1.87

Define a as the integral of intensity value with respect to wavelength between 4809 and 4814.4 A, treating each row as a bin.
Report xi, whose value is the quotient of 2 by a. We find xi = 0.044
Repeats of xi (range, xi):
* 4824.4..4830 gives 0.042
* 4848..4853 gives 0.051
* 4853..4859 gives 0.047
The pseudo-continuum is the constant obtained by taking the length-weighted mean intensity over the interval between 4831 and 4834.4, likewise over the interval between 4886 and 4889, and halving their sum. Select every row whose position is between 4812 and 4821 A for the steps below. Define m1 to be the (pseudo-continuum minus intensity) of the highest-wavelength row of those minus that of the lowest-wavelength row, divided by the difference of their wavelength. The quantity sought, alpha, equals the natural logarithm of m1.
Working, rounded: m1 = 0.003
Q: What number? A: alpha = -6.0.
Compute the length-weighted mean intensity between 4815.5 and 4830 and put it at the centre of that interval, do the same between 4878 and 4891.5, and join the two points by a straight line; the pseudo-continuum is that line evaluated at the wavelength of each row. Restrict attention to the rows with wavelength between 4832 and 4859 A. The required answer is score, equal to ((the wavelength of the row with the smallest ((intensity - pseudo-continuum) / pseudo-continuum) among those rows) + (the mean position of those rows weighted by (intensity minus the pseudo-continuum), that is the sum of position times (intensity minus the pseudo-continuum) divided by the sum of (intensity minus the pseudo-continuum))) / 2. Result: 4855.7 A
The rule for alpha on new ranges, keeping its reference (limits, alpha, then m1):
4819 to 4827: -4.7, 0.009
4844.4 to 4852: -2.8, 0.058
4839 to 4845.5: -4.0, 0.018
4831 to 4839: -3.6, 0.027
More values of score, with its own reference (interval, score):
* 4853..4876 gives 4862.1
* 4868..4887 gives 4870.4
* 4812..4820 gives 4814.6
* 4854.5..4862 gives 4860.4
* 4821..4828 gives 4824.6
